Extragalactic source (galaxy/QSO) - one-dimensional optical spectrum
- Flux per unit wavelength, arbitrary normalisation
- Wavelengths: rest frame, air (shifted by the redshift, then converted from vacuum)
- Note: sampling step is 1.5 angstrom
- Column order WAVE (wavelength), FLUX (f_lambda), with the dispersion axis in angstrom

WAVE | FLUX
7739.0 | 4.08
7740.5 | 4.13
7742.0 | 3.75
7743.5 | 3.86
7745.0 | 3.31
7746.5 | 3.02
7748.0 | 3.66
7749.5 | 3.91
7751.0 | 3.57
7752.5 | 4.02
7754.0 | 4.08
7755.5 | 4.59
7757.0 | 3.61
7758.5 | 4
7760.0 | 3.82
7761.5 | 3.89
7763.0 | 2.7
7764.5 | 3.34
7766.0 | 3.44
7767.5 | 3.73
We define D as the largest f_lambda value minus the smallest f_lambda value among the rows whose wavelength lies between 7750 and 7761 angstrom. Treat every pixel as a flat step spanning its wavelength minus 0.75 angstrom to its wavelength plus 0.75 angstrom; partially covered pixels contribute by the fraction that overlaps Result 1.02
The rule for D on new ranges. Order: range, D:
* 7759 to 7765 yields 1.19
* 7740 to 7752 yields 1.11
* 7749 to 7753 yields 0.45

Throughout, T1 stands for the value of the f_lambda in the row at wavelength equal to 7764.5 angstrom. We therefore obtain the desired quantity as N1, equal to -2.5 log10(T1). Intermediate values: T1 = 3.34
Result -1.31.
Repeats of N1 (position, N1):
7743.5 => -1.47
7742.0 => -1.44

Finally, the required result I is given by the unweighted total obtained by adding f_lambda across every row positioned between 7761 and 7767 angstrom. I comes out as 13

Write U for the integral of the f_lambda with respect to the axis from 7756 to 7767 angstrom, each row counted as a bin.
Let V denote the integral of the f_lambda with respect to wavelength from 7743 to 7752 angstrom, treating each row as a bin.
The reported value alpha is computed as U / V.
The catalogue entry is 1.2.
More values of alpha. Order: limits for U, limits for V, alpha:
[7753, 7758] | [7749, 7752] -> 1.8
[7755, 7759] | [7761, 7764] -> 1.7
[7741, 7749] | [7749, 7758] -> 0.8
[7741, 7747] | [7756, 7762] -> 0.9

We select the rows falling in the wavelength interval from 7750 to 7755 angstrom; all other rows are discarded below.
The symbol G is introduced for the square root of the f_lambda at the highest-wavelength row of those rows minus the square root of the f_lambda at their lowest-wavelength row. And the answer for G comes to 0.13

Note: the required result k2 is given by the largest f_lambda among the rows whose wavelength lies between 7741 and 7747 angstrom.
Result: 3.86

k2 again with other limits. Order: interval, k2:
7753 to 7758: 4.59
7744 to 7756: 4.59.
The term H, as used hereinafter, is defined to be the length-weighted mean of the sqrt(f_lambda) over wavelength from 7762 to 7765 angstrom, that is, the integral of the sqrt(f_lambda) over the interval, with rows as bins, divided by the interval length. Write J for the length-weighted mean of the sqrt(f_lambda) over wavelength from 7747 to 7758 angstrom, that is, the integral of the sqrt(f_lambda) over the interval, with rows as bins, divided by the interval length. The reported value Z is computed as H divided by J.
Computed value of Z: 0.89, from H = 1.75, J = 1.97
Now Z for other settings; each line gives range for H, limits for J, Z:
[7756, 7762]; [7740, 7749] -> 1.03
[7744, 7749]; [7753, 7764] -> 0.94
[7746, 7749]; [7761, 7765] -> 1.02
